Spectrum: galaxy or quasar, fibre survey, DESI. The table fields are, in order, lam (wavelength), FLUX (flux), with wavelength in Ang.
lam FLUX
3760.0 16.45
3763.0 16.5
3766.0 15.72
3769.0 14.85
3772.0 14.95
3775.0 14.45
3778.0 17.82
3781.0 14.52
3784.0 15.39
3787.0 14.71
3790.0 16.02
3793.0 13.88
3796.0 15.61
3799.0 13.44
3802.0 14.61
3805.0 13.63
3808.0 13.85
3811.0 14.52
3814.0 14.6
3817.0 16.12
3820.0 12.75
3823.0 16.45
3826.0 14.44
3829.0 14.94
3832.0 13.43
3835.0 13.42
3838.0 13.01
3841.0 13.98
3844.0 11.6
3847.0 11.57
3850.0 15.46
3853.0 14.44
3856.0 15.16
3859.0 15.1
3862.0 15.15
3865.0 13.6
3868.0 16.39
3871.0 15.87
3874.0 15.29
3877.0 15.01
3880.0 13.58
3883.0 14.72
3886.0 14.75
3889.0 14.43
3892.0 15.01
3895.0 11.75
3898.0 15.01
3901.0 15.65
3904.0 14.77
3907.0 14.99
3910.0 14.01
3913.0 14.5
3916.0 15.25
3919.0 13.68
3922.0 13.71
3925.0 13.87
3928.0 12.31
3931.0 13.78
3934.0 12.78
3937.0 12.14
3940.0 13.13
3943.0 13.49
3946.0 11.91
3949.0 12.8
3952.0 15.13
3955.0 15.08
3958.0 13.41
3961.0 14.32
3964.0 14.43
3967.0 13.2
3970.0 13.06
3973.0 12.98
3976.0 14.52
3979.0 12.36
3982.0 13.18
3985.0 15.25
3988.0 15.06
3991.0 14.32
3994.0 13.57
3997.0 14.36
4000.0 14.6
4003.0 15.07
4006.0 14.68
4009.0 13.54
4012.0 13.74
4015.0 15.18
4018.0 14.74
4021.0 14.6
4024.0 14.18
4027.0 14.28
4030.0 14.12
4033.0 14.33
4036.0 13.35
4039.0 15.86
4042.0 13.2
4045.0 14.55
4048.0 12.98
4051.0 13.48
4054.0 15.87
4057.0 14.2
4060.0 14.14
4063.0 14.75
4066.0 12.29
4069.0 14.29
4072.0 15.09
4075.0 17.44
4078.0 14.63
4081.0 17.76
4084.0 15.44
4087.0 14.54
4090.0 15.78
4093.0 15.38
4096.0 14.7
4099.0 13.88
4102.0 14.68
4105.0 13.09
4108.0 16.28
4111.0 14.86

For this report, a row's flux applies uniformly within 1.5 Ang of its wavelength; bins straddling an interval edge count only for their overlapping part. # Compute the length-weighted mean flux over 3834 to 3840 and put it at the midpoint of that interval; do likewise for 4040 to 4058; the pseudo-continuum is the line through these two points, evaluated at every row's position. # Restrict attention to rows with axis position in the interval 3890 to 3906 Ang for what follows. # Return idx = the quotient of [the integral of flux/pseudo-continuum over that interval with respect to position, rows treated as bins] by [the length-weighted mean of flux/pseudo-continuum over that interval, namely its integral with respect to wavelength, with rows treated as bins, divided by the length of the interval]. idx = 16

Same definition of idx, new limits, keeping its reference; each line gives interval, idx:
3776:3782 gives 6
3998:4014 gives 16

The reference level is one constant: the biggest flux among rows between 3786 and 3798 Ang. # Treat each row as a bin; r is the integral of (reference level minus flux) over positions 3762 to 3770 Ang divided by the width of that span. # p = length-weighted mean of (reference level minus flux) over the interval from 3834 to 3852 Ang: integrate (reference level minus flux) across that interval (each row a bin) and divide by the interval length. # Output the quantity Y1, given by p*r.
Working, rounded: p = 2.8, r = 0.3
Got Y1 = 0.9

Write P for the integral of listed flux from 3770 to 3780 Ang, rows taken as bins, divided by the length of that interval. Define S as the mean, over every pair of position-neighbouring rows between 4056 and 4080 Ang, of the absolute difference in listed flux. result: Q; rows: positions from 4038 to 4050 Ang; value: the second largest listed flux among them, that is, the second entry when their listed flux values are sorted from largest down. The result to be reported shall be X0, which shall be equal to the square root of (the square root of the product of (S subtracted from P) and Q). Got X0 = 3.78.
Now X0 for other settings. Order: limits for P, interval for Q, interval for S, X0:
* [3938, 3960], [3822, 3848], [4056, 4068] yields 3.70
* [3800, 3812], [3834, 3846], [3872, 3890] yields 3.67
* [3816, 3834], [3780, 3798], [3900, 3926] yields 3.84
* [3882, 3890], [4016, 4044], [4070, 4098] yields 3.71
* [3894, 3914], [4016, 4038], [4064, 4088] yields 3.67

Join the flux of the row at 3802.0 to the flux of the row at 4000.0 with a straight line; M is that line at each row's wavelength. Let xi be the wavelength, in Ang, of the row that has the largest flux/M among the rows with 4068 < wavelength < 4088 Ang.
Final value 4081.0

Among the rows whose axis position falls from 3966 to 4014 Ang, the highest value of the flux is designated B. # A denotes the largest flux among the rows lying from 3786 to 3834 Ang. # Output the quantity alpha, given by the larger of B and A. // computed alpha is 16.45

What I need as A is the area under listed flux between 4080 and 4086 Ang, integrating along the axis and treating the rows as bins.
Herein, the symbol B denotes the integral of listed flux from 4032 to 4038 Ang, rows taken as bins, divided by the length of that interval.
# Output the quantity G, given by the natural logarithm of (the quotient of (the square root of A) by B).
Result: -0.34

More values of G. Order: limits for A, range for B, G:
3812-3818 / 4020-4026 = -0.41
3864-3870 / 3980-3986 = -0.38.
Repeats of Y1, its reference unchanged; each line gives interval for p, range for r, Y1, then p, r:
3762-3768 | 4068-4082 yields 0.0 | 0.0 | 0.2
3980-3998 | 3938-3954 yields 4.8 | 1.8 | 2.7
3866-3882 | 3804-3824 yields 1.3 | 0.9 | 1.5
